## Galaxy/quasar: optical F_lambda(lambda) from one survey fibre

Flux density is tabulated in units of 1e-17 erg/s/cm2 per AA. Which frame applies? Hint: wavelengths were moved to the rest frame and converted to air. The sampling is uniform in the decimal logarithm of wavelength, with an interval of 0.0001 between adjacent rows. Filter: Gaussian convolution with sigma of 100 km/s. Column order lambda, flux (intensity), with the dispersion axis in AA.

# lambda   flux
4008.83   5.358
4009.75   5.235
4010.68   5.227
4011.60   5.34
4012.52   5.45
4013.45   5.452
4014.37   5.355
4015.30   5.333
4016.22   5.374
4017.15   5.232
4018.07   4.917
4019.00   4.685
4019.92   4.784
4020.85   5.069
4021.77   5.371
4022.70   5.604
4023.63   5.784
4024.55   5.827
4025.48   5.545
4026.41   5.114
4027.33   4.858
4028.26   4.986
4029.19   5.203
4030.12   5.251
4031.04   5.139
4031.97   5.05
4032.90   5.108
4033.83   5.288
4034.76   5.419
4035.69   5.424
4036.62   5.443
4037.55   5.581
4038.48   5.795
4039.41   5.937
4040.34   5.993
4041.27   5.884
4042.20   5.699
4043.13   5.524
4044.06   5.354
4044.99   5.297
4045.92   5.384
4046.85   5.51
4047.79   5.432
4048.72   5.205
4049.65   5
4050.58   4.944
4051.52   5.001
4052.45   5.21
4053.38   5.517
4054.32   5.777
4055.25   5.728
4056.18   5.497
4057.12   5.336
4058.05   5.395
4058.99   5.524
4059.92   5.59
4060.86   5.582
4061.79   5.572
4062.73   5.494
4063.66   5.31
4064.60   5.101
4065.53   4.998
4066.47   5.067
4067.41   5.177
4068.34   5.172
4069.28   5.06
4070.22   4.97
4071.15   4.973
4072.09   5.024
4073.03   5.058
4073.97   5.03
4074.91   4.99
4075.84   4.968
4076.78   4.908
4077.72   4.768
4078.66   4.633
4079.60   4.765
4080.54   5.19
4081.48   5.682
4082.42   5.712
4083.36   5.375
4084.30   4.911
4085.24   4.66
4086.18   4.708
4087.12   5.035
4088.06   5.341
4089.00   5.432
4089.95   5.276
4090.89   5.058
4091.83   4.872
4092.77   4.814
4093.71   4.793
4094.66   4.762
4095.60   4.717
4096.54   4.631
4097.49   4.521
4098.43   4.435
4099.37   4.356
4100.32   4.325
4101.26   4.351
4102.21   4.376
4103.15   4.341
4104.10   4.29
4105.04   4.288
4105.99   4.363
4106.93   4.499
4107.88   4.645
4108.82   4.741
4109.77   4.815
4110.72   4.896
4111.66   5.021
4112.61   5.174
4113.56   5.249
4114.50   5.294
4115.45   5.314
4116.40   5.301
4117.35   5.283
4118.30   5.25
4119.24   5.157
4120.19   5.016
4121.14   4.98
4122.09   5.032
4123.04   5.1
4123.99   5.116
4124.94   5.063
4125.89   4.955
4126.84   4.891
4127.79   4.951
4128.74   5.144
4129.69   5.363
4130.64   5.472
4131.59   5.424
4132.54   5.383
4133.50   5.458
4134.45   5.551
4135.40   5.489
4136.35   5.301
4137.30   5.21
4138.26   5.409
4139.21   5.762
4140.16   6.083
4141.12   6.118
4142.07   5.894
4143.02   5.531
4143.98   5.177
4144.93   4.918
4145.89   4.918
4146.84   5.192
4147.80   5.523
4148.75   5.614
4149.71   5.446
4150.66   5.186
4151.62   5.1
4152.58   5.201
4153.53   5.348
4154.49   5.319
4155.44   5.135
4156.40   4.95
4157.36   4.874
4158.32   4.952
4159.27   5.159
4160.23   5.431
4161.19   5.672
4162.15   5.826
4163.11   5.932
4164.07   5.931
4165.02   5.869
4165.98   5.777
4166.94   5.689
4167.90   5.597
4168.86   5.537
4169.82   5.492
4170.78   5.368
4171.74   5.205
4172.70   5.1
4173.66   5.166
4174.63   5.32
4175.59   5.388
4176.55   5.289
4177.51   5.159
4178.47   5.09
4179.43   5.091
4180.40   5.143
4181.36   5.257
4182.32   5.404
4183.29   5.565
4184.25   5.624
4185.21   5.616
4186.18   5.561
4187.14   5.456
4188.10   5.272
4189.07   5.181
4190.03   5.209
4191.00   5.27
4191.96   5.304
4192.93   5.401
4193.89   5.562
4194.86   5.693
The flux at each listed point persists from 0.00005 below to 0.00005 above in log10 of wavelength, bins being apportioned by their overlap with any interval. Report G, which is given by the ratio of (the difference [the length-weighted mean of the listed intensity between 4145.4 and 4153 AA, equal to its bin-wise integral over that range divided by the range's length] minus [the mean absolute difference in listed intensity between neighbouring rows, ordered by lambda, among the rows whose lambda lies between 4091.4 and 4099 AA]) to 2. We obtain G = 2.60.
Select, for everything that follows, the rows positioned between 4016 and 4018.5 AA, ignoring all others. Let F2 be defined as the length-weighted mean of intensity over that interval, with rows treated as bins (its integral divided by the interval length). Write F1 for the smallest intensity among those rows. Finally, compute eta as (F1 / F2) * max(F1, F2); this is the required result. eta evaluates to 4.92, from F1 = 4.917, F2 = 5.16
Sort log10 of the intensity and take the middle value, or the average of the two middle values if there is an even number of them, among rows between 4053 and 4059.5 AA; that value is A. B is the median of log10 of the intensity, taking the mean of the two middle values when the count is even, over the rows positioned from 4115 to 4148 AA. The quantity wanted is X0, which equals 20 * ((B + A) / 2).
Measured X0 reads 14.6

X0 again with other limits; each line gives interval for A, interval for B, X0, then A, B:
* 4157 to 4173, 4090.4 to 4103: 14.1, 0.74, 0.666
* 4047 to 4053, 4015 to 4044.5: 14.4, 0.71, 0.729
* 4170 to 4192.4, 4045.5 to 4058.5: 14.5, 0.72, 0.732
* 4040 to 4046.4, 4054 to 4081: 14.5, 0.74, 0.708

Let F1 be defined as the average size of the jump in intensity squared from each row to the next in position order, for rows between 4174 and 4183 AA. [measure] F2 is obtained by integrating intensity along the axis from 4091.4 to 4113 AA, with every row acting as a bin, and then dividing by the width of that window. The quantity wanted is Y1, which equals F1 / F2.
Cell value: 0.2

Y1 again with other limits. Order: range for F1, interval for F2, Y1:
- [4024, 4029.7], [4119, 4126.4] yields 0.5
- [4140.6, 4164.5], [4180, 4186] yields 0.3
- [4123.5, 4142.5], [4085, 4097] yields 0.3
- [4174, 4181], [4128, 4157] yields 0.1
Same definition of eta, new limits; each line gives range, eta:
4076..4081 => 4.63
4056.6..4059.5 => 5.34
